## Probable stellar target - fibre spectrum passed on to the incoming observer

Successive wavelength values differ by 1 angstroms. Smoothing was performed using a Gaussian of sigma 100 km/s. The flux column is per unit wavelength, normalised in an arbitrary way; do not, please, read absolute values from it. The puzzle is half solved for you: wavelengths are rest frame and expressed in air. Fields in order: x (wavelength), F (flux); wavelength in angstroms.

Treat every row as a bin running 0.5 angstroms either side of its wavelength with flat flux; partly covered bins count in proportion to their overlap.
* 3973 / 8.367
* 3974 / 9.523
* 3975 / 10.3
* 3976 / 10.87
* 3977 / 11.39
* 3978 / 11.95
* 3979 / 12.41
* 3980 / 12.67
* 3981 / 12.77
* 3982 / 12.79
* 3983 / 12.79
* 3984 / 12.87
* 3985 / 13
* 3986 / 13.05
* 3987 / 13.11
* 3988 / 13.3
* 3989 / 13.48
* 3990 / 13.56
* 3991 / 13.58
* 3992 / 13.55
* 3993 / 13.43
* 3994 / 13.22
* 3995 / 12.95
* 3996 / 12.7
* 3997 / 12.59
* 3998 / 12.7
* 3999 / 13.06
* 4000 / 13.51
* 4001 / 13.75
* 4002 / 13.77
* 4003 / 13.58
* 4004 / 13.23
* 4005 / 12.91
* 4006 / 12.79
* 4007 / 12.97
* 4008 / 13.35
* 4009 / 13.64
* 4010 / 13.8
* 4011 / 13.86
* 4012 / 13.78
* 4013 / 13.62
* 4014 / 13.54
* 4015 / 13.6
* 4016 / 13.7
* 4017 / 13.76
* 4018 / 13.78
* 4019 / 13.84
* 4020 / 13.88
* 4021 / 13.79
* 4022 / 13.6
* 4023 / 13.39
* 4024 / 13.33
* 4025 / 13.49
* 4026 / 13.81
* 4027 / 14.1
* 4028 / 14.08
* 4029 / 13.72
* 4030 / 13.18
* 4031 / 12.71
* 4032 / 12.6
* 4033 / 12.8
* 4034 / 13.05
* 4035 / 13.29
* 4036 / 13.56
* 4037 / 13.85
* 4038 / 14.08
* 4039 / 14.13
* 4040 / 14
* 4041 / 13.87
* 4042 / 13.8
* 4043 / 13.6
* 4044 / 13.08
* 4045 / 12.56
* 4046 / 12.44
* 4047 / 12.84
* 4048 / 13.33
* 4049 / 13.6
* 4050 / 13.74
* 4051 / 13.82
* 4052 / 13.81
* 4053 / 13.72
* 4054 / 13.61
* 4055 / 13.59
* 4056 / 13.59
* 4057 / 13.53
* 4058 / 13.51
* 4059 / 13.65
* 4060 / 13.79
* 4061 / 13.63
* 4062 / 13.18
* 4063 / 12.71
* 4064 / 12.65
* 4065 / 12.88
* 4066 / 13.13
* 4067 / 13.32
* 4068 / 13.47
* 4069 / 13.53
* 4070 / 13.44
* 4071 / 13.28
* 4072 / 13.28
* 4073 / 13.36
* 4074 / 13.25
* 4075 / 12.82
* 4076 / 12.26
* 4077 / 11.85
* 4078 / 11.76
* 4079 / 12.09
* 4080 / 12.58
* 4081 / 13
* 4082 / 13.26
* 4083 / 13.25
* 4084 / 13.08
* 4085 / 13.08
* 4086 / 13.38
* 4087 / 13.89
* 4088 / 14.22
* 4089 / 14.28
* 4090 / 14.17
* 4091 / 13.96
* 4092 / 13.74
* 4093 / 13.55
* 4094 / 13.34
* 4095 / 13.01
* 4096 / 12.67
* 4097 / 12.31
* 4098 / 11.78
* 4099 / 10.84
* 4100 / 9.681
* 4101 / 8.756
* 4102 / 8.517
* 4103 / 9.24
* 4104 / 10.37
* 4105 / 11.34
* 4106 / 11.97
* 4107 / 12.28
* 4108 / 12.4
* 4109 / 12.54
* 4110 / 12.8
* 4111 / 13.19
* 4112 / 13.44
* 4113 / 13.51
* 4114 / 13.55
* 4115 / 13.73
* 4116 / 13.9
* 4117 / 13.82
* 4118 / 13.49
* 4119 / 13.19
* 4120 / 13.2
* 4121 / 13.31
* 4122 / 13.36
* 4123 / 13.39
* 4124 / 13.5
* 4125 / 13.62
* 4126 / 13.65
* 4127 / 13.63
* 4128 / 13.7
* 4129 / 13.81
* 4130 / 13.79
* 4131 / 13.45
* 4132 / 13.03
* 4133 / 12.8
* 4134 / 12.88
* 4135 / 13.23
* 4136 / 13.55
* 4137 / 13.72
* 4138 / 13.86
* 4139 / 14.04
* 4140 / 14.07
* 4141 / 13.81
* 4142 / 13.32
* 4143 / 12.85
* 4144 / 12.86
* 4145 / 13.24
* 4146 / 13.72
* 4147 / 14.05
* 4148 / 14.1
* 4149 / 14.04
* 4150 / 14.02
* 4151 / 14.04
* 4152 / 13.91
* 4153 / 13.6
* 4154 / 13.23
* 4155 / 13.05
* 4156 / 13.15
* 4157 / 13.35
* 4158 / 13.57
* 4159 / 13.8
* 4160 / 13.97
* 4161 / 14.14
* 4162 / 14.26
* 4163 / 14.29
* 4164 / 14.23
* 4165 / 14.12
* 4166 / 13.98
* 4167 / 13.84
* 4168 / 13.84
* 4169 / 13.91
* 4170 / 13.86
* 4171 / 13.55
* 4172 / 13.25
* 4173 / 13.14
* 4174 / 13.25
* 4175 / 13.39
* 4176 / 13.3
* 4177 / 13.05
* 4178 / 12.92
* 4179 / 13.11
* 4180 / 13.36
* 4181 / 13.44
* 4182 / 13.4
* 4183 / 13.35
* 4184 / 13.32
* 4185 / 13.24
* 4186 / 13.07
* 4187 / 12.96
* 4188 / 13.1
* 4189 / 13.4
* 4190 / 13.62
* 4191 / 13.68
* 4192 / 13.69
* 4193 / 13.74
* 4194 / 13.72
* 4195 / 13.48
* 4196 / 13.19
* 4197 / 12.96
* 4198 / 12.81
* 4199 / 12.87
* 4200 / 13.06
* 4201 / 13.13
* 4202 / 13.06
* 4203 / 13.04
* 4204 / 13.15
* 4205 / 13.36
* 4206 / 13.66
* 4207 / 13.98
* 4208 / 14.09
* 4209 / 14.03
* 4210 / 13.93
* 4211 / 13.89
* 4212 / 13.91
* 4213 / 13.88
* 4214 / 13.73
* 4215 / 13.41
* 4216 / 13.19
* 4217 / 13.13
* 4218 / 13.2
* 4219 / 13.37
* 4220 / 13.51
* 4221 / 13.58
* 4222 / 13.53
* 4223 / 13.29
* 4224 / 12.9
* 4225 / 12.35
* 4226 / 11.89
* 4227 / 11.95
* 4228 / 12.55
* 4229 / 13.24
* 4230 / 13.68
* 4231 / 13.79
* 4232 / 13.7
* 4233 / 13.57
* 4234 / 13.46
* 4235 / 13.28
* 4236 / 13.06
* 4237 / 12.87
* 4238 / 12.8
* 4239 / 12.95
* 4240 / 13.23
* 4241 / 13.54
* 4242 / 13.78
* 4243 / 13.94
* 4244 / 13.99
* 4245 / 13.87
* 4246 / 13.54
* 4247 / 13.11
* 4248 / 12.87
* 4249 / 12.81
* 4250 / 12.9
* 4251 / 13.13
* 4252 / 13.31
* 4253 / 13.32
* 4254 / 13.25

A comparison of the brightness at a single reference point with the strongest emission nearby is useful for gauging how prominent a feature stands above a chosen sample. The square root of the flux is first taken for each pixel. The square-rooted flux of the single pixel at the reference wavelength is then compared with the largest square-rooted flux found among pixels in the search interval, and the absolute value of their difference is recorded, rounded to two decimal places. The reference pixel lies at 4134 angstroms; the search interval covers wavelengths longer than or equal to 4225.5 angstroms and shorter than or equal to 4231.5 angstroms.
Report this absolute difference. 0.12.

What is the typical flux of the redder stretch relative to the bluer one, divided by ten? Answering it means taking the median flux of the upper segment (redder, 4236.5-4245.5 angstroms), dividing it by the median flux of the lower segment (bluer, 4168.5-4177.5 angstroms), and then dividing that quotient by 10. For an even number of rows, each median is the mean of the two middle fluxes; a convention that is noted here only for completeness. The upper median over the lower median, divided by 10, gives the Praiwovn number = 0.102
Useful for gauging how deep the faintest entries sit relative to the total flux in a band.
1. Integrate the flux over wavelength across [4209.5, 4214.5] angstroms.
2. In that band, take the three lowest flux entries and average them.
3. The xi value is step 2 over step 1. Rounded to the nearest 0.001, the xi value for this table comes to 0.200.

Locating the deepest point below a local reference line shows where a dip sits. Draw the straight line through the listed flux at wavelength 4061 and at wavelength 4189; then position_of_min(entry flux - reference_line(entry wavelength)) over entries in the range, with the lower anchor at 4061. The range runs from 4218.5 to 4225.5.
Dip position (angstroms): 4225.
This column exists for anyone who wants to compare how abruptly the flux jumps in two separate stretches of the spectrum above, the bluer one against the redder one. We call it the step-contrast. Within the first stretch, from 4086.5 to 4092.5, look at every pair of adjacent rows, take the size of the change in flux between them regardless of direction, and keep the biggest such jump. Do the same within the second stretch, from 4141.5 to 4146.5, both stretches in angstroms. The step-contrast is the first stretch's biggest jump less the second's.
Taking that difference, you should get -0.15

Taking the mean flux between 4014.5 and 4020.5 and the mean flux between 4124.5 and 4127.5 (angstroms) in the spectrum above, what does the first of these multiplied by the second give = 188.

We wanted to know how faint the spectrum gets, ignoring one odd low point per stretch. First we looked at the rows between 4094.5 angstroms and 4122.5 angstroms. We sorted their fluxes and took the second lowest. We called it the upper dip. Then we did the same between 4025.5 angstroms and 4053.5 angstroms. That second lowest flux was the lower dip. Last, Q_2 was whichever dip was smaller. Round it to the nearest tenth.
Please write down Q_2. 8.8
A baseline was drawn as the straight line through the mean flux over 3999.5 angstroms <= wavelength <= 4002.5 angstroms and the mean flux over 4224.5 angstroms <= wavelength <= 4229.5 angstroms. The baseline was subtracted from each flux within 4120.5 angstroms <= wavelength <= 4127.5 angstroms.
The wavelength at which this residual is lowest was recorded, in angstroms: 4121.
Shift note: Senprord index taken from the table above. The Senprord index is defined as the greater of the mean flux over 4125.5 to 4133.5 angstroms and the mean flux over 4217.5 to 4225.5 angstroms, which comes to 13.5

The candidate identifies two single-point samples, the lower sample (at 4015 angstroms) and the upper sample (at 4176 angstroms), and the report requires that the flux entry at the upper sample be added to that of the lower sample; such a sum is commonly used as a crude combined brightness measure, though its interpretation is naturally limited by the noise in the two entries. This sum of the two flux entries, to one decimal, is 26.9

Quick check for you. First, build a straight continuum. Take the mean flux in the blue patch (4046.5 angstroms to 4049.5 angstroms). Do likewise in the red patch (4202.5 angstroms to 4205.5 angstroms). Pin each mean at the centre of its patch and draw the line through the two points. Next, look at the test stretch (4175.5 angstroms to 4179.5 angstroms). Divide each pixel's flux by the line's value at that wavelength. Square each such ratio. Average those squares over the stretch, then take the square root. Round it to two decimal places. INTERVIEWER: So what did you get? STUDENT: 0.99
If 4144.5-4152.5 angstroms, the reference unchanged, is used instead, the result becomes 1.05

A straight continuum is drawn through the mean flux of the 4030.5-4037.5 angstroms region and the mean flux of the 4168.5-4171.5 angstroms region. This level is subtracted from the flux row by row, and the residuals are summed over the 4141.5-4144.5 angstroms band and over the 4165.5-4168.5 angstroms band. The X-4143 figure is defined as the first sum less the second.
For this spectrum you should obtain -2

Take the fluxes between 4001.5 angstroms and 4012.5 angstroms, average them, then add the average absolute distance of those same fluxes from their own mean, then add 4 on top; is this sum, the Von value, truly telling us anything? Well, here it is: 17.8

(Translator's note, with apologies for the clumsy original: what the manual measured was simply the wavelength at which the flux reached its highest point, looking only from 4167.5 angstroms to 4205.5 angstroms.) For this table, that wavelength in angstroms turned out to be 4169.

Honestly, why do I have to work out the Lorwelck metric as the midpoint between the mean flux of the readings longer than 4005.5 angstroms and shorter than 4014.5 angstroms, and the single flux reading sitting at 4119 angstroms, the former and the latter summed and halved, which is 13.3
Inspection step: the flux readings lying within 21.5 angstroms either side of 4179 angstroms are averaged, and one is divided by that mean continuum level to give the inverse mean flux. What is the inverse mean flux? 0.0741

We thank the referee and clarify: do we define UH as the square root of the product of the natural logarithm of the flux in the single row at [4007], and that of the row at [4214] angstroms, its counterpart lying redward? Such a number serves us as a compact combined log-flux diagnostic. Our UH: 2.59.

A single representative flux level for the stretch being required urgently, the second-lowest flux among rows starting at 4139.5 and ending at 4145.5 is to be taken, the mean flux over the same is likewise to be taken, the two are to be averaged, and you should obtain 13.1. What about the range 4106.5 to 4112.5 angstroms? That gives 12.6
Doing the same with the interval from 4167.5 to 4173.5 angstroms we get 13.4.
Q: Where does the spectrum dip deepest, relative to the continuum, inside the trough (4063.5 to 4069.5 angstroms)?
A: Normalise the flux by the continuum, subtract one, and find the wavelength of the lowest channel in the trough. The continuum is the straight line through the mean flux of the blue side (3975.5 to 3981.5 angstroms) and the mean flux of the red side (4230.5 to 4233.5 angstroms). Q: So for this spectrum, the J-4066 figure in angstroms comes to 4064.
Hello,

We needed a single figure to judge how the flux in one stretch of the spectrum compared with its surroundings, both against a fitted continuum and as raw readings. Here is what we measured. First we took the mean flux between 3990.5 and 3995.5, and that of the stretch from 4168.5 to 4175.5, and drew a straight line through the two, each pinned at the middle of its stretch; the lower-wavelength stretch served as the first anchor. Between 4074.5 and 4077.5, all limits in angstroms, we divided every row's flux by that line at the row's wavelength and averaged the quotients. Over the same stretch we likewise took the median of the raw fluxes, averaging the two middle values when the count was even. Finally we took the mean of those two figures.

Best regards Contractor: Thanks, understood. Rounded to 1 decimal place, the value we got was 6.6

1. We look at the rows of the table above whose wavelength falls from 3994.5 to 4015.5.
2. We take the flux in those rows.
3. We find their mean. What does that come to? 13.3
